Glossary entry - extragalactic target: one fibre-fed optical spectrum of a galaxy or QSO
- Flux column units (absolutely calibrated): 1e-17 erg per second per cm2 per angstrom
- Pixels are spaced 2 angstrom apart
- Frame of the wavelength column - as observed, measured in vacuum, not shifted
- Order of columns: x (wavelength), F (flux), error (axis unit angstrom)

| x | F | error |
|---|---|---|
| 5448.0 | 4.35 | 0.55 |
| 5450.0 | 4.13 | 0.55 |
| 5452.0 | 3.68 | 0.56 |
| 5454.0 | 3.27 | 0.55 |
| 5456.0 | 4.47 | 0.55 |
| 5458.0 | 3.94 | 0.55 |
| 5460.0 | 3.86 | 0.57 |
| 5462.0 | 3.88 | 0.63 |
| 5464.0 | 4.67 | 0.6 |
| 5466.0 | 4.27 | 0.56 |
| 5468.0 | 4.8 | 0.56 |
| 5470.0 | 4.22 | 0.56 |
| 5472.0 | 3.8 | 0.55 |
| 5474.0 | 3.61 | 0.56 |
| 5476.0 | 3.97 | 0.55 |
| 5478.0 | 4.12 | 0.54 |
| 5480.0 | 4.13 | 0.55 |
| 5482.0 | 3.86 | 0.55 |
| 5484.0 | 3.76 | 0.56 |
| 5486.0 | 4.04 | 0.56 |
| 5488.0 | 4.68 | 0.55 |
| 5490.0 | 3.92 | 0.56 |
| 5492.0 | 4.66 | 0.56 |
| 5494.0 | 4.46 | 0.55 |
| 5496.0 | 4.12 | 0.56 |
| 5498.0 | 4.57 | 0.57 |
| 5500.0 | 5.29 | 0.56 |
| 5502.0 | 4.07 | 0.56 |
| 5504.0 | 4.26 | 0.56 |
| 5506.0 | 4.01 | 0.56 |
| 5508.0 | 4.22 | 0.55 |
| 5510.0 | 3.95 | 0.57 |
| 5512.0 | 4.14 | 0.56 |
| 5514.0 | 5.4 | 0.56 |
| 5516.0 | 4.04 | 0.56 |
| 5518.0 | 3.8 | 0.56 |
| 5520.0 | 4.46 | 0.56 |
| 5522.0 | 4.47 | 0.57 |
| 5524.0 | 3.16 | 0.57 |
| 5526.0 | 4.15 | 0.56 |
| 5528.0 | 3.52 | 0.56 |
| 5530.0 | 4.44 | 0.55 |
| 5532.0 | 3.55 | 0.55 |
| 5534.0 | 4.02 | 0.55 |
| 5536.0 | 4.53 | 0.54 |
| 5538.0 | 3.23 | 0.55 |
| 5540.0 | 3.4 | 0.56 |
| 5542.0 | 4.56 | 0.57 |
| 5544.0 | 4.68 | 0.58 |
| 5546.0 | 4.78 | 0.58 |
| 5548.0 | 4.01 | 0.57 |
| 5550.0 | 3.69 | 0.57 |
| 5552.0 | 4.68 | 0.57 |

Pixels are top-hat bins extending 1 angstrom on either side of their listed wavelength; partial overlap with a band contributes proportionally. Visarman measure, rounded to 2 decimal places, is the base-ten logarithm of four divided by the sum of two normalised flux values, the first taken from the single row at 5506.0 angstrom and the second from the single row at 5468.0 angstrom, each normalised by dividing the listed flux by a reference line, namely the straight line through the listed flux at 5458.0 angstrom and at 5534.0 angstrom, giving 0.26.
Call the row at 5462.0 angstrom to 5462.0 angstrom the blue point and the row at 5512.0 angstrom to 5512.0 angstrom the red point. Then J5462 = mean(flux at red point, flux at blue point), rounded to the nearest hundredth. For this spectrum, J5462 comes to 4.01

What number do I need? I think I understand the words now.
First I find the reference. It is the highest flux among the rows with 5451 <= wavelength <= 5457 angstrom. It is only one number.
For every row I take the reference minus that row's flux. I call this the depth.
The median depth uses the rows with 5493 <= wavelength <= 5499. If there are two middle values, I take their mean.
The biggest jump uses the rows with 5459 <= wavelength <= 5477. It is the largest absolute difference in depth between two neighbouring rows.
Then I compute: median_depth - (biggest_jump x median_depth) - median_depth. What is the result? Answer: 0.0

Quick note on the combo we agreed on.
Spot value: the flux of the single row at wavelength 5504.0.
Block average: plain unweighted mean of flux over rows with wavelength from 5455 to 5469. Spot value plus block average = 8.5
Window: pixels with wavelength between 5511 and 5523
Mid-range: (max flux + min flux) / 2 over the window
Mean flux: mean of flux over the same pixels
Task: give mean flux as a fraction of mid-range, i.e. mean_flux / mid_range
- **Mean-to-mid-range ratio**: 0.95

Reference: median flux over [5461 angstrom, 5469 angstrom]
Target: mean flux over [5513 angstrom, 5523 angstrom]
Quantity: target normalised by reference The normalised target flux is 0.99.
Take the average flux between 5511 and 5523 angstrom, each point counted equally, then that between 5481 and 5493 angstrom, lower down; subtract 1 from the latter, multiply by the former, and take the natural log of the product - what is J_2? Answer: 2.63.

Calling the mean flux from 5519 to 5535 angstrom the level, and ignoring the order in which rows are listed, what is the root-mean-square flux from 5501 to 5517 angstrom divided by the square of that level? 0.27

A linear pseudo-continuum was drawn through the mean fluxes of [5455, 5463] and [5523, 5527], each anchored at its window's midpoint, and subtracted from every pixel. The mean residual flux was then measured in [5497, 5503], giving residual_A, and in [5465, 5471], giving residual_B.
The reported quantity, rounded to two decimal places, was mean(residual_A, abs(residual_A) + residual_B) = 1.07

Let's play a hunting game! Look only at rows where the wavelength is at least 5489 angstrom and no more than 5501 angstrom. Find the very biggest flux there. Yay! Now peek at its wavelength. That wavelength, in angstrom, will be 5500.0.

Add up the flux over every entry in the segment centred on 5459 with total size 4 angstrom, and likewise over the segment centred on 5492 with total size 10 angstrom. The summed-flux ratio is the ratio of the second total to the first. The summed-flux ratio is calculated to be 2.8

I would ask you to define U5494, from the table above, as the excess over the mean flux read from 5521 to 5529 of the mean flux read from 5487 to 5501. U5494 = 0.7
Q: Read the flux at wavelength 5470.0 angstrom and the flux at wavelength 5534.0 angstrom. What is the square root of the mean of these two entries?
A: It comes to 2.03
